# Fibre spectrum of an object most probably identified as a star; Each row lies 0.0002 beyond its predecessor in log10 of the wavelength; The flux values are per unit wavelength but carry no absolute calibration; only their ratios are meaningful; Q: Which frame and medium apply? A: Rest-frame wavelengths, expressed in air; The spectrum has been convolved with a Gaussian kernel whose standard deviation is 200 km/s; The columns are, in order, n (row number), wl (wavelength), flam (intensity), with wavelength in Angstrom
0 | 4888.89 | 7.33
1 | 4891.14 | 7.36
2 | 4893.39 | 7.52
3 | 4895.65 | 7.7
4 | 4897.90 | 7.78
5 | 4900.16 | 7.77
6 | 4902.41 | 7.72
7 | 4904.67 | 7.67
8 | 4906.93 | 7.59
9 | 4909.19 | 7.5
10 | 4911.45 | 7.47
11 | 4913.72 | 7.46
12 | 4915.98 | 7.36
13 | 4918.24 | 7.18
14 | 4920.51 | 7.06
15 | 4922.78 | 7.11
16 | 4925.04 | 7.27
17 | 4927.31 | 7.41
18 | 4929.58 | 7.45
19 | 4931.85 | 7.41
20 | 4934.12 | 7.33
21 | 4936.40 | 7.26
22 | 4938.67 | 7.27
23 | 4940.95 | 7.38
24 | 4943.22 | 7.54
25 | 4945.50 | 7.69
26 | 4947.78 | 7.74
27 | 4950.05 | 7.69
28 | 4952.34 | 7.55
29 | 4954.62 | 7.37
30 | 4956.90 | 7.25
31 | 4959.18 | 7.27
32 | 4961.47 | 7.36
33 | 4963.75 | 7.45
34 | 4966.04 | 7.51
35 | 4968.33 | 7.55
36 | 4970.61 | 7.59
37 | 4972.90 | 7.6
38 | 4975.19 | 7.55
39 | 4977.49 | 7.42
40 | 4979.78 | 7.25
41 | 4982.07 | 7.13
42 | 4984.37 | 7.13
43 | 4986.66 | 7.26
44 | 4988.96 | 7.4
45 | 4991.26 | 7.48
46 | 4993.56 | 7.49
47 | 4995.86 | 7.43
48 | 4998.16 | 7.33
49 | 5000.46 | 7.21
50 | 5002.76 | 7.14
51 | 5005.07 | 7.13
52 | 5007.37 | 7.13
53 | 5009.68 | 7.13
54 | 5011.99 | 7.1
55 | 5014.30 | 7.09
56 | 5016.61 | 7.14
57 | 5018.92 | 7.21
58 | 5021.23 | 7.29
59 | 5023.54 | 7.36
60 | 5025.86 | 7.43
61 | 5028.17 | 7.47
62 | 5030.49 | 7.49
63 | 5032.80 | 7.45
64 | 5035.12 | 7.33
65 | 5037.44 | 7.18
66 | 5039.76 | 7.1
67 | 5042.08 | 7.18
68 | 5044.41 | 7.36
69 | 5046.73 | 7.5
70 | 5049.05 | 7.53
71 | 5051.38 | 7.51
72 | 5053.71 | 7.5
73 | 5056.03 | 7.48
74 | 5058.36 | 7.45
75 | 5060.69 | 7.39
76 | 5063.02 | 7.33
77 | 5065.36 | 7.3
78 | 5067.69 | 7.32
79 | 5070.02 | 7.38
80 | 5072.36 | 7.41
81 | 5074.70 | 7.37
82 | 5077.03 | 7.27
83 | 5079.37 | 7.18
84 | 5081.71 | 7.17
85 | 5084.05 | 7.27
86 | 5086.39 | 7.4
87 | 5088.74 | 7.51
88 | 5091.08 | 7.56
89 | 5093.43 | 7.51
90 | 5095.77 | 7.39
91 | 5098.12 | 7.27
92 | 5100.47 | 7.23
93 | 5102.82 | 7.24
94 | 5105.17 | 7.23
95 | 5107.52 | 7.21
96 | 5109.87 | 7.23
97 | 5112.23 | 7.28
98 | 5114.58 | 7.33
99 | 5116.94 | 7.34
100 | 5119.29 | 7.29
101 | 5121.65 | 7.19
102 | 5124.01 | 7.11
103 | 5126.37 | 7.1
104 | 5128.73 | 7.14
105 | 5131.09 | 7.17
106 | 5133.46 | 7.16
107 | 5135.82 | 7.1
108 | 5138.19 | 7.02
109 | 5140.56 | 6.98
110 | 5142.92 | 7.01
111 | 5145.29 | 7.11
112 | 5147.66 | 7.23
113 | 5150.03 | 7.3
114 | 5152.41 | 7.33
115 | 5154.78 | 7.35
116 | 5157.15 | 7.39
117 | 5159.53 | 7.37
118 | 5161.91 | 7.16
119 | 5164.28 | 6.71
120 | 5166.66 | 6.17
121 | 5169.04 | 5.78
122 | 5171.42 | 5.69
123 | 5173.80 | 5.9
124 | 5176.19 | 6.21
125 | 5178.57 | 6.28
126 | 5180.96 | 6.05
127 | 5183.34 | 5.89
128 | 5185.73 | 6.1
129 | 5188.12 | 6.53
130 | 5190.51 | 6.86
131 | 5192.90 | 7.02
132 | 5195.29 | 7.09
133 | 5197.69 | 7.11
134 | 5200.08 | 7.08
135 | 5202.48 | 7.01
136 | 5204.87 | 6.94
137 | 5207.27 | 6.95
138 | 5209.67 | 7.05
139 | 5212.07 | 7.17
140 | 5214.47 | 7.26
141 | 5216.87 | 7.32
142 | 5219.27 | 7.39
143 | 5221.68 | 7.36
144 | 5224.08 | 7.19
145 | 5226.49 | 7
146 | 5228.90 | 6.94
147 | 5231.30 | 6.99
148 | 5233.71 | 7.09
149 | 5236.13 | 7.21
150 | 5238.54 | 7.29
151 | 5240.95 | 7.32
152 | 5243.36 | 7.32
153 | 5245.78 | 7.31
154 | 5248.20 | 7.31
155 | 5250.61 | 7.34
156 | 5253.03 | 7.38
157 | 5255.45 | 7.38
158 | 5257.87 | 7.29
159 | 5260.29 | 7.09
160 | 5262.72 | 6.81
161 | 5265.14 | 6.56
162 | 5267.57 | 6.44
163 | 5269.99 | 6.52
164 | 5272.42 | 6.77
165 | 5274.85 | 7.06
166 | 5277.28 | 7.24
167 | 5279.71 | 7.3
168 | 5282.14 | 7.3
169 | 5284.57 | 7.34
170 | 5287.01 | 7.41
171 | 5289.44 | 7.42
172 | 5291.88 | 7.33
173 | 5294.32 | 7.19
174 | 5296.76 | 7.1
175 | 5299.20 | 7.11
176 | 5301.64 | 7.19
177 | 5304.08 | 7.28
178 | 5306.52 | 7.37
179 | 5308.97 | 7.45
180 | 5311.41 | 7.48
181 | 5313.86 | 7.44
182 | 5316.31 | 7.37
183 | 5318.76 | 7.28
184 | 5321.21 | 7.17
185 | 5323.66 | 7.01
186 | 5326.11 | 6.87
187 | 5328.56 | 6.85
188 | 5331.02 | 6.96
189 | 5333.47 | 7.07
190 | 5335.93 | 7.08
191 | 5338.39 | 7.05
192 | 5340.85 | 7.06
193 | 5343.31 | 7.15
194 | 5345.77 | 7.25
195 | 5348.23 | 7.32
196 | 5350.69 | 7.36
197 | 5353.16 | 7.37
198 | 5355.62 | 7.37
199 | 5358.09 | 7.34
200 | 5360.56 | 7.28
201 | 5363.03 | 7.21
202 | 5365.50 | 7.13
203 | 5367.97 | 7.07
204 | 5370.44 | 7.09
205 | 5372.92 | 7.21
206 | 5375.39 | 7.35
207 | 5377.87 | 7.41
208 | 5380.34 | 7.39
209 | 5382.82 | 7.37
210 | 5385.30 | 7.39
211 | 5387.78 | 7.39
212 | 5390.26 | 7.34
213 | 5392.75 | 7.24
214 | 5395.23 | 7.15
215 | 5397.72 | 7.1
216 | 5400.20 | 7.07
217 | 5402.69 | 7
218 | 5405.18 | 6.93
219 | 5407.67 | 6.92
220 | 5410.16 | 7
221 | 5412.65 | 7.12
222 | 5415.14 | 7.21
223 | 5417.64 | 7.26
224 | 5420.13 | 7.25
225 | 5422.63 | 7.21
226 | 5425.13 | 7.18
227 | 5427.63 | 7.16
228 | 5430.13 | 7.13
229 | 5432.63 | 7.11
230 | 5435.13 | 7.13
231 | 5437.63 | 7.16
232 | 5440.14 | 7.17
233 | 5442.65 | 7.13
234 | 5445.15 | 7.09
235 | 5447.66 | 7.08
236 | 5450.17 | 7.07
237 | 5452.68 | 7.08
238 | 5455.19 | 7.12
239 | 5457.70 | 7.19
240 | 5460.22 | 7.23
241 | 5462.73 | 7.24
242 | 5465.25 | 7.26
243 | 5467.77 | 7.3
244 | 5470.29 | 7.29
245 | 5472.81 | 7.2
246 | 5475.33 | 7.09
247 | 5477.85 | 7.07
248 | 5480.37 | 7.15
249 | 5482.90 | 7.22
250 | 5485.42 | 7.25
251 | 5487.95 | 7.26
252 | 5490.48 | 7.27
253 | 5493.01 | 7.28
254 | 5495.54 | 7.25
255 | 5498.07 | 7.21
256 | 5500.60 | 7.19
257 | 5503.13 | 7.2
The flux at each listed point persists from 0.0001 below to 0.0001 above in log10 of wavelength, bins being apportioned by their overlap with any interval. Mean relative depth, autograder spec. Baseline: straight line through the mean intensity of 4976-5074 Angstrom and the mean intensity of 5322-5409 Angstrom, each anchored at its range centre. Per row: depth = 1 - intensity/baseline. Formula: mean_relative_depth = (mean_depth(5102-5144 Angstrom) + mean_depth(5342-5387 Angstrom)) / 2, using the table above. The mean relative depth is 0.000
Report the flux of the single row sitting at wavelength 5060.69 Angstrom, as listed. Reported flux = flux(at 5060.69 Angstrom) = 7.39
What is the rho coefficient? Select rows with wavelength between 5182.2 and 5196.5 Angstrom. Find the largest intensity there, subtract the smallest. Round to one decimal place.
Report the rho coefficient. 1.2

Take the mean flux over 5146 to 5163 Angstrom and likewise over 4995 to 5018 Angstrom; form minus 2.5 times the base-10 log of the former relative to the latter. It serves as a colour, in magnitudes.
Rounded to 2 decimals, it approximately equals -0.02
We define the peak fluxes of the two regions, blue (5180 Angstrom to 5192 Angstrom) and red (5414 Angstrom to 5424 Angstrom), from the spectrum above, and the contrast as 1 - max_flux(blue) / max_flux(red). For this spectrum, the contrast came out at 0.055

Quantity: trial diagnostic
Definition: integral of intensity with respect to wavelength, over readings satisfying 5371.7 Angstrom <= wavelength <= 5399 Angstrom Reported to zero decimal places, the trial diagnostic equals 199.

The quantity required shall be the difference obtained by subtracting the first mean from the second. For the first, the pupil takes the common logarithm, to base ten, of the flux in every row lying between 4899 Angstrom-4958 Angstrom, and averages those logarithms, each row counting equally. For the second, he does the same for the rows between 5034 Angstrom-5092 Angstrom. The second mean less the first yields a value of -0.0048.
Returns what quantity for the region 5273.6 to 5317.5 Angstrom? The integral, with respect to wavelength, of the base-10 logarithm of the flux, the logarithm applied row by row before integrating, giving 37.9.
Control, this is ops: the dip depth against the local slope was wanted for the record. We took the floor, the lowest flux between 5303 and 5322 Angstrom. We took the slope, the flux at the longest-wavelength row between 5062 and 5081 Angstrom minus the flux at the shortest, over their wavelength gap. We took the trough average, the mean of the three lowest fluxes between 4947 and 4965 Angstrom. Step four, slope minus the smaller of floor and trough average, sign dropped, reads 7.18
